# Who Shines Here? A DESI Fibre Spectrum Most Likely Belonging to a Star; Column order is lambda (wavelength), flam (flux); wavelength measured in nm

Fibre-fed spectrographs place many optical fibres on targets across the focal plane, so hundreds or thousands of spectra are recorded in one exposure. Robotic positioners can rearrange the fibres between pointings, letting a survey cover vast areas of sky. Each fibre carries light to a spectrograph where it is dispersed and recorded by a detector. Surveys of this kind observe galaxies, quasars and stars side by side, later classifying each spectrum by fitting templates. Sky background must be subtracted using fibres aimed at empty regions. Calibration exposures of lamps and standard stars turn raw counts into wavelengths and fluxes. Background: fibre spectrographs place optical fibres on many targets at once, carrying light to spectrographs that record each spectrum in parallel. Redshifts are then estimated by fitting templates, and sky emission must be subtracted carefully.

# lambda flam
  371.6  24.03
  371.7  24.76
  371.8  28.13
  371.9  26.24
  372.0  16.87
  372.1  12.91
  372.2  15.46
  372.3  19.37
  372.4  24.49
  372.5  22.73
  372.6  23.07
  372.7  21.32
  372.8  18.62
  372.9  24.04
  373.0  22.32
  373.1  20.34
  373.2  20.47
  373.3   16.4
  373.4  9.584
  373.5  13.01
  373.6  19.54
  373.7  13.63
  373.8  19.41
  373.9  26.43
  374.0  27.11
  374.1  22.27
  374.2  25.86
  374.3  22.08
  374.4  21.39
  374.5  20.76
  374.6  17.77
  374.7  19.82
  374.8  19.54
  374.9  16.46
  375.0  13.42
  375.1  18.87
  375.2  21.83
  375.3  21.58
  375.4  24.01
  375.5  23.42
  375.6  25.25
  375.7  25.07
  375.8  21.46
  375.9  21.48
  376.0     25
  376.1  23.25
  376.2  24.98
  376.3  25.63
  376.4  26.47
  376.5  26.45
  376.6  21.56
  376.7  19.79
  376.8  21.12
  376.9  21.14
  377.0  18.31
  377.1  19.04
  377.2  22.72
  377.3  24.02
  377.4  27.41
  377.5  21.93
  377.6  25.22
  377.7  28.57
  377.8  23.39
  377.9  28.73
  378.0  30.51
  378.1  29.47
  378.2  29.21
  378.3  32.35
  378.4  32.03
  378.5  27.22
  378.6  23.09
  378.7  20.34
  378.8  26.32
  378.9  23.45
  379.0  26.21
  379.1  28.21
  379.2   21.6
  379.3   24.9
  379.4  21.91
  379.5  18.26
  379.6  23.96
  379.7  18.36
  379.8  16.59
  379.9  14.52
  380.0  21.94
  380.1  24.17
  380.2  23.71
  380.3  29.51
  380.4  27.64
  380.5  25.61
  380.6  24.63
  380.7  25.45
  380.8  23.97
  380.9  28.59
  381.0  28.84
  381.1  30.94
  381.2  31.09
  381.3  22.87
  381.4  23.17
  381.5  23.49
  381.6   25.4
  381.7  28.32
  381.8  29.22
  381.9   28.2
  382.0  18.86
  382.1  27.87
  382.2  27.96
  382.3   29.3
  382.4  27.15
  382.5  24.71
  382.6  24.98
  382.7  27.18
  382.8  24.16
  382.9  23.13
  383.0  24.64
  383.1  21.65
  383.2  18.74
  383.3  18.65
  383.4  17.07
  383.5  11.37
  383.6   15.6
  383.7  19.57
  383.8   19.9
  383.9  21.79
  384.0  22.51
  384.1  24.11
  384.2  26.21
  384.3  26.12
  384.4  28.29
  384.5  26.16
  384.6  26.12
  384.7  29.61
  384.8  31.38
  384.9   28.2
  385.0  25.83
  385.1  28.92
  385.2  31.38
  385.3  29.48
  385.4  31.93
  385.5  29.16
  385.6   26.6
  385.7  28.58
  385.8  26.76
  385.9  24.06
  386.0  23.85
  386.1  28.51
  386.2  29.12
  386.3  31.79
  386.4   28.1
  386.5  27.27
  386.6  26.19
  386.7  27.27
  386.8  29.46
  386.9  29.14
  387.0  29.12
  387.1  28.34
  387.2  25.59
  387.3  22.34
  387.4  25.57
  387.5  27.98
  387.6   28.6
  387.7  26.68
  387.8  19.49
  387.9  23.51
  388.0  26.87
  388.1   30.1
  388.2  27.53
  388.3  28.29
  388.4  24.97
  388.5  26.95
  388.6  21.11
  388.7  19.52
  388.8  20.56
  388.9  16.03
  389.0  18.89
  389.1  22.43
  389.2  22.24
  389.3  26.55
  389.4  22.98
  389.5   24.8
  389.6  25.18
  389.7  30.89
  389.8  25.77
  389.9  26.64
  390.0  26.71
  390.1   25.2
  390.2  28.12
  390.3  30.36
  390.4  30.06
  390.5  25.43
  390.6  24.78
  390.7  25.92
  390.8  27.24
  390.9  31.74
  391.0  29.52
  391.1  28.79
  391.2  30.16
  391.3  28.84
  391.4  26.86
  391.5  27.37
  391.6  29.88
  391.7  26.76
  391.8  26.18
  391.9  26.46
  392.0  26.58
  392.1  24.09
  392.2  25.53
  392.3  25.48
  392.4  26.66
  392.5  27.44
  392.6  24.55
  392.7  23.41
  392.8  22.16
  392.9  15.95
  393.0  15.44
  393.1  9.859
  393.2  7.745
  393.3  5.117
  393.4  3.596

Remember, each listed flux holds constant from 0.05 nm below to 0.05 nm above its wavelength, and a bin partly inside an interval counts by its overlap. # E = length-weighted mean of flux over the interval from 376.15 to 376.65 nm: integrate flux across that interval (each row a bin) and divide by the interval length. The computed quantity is 25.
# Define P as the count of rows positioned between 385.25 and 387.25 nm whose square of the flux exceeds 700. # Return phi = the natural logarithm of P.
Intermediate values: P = 16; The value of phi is 2.8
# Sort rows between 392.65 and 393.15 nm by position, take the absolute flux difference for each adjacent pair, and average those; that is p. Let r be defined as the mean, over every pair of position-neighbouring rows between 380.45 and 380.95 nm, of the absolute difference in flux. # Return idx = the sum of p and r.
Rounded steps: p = 3.4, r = 2.0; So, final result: 5.4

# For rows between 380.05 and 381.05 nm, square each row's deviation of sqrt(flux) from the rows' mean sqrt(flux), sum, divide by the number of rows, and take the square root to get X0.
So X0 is 0.20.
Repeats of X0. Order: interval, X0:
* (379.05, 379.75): 0.35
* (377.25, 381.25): 0.43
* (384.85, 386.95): 0.20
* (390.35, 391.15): 0.22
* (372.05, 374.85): 0.49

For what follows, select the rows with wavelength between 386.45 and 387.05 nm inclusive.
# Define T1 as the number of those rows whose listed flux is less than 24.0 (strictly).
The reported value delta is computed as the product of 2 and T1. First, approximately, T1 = 0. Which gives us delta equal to 0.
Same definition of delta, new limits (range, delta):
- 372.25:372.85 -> 10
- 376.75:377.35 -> 10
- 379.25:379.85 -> 10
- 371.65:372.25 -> 6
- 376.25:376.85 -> 6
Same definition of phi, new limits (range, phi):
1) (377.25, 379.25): 2.3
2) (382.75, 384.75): 0.7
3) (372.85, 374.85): 0.0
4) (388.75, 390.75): 1.9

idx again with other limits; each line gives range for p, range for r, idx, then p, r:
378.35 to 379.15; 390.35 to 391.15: 5.8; 3.6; 2.2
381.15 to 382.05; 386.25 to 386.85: 4.9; 3.1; 1.8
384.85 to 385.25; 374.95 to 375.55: 5.0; 2.6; 2.3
